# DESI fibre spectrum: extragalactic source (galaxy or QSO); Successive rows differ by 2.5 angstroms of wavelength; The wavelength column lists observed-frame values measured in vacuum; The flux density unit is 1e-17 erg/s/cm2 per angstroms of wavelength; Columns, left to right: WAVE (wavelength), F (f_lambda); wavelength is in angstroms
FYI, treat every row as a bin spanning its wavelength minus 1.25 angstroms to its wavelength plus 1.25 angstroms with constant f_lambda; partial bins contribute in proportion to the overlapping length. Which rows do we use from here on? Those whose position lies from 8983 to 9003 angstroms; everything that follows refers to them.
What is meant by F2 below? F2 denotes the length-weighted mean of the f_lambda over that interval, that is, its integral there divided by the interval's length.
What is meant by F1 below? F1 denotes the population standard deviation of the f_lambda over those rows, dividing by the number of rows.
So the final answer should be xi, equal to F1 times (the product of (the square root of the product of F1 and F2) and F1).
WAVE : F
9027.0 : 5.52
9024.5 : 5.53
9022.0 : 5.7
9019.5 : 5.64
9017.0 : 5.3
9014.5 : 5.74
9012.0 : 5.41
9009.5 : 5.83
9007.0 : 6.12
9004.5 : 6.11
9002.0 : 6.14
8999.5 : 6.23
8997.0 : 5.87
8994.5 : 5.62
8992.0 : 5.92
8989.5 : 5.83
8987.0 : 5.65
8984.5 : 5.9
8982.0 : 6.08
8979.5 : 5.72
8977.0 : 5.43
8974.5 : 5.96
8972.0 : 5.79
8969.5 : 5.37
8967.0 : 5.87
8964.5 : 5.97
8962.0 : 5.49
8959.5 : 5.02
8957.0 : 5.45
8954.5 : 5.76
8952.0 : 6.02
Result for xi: 0.042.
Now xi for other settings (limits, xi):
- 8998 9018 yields 0.153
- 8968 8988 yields 0.063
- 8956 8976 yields 0.133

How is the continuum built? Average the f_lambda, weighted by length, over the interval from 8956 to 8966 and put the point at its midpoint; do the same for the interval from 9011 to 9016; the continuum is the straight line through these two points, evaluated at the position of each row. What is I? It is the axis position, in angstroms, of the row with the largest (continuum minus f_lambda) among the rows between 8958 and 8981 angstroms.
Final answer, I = 8959.5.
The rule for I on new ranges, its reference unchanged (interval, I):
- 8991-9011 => 8994.5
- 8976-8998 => 8977.0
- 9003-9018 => 9017.0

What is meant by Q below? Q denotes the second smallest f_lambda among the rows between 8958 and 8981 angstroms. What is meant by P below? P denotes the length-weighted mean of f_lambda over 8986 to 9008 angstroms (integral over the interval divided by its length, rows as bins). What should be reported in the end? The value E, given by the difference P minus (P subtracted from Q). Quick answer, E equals 6.5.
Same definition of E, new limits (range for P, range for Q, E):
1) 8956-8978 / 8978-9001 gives 5.5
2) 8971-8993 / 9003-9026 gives 6.2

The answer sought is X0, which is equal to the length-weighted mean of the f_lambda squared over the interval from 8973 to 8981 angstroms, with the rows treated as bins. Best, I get 32.7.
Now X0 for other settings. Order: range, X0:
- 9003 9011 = 36.1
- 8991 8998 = 33.6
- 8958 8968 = 31.2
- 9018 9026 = 31.5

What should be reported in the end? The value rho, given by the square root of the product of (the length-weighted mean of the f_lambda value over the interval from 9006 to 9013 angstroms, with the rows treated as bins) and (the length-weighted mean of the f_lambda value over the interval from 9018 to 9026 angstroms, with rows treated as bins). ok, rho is 5.70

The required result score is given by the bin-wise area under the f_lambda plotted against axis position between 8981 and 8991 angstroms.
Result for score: 58.6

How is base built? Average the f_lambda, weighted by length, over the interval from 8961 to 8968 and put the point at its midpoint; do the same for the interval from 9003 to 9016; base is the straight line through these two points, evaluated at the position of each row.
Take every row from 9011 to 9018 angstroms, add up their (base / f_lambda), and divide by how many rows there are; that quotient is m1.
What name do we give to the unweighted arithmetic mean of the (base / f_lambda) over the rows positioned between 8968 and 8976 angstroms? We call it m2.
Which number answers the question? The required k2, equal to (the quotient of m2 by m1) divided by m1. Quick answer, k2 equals 0.89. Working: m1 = 1.07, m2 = 1.02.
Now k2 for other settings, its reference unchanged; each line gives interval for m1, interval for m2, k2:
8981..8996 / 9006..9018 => 1.04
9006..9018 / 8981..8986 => 0.91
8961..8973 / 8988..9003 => 0.95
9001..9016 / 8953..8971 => 1.06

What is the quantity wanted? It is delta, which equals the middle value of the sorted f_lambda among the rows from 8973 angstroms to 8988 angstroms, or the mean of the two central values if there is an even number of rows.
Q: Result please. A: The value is 5.8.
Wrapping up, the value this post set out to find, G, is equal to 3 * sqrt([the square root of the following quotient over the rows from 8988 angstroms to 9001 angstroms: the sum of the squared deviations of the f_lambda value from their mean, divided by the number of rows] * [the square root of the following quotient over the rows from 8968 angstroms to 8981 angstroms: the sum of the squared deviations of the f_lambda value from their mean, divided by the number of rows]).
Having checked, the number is 0.63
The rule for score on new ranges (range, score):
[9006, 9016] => 57.5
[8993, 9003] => 59.6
